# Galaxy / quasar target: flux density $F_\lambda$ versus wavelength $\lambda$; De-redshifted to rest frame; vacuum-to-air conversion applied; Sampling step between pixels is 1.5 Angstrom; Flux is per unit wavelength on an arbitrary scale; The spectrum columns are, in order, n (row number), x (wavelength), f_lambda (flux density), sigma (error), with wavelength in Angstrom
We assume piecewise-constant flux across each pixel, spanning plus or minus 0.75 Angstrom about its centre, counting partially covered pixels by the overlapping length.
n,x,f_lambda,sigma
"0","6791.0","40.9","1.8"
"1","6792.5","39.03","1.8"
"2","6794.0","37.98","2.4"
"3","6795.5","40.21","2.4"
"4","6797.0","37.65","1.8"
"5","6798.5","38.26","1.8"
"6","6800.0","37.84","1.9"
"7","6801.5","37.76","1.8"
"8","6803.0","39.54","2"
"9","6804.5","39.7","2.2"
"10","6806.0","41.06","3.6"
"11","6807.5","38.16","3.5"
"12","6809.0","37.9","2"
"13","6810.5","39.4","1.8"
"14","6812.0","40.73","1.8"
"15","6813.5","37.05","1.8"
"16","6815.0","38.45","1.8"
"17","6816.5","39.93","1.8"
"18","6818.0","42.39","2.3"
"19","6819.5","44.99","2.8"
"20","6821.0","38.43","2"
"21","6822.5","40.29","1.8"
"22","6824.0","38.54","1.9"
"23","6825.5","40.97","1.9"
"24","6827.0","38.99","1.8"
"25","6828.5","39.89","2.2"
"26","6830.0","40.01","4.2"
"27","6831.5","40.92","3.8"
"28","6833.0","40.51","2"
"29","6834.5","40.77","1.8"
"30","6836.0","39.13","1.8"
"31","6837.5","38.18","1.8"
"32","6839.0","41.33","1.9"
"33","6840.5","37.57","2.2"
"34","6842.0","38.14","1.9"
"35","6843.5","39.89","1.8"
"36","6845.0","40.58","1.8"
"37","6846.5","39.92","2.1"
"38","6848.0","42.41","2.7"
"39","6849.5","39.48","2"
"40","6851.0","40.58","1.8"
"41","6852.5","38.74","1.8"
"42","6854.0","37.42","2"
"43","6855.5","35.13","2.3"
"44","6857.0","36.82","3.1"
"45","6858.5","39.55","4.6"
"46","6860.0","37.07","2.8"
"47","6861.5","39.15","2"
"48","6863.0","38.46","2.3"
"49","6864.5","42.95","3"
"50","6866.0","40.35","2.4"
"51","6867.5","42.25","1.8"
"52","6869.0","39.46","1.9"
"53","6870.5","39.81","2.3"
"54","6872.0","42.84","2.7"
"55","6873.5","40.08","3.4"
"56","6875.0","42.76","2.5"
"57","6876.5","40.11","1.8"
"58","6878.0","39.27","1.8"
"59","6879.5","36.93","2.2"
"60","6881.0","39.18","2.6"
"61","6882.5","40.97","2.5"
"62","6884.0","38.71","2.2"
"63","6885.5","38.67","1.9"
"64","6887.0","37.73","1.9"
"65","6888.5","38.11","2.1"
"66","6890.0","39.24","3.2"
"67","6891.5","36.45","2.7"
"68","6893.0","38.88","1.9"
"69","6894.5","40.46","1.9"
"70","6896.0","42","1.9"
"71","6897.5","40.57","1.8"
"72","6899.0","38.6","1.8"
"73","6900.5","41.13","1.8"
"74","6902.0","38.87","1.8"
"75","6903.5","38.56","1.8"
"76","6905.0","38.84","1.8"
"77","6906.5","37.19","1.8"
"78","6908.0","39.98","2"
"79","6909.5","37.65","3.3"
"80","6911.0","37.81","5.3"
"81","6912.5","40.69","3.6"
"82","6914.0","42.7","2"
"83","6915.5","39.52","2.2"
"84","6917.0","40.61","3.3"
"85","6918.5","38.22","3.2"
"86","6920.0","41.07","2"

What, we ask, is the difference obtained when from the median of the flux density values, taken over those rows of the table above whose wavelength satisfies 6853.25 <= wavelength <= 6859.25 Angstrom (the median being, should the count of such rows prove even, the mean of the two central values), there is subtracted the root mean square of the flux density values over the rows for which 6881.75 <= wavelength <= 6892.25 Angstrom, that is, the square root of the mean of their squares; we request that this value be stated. -1.5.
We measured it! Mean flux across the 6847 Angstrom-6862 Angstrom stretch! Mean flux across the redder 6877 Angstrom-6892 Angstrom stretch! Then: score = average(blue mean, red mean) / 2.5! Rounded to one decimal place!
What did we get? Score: 15.4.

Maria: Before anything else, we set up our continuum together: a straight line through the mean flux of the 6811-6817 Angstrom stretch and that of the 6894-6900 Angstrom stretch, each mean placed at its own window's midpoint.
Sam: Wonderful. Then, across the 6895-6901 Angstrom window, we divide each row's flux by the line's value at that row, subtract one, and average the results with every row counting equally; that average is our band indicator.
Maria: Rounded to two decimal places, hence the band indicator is 0.00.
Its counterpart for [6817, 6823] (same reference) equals 0.06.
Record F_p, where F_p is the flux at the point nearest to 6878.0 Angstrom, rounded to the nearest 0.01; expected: 39.27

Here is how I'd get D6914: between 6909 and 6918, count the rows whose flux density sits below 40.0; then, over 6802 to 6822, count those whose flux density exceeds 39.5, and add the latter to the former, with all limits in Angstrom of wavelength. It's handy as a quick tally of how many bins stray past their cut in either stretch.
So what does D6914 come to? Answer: 10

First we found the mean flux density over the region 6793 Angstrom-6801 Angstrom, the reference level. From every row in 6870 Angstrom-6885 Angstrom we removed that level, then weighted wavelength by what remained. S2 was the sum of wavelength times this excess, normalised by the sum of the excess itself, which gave 6875.2 Angstrom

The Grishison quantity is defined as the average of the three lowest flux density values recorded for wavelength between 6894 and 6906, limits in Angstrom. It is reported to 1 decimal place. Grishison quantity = 38.7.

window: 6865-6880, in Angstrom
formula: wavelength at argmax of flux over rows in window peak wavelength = 6872.0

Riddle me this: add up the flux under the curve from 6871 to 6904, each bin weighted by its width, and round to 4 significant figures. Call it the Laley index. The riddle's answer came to 1305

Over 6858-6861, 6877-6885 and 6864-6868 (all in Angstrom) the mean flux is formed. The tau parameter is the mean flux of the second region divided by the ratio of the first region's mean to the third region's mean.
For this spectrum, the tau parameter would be 42.6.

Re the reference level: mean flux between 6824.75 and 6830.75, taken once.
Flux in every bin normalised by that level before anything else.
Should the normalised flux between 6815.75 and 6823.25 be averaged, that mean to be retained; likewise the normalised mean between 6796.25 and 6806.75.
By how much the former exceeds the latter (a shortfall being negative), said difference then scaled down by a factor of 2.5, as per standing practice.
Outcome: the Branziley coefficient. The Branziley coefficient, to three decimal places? 0.024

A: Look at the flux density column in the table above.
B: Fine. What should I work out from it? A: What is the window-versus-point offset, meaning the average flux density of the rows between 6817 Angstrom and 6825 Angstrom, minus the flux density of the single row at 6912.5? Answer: 0.2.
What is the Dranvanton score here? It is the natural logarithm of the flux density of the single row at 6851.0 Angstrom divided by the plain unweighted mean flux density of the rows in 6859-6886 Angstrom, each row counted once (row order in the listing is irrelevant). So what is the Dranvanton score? 0.016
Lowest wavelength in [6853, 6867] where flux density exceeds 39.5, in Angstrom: 6858.5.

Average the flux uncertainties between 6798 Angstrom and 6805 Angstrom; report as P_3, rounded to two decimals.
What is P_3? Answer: 1.94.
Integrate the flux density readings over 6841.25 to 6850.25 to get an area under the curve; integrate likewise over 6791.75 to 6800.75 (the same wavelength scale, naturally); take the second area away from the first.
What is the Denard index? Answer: 14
